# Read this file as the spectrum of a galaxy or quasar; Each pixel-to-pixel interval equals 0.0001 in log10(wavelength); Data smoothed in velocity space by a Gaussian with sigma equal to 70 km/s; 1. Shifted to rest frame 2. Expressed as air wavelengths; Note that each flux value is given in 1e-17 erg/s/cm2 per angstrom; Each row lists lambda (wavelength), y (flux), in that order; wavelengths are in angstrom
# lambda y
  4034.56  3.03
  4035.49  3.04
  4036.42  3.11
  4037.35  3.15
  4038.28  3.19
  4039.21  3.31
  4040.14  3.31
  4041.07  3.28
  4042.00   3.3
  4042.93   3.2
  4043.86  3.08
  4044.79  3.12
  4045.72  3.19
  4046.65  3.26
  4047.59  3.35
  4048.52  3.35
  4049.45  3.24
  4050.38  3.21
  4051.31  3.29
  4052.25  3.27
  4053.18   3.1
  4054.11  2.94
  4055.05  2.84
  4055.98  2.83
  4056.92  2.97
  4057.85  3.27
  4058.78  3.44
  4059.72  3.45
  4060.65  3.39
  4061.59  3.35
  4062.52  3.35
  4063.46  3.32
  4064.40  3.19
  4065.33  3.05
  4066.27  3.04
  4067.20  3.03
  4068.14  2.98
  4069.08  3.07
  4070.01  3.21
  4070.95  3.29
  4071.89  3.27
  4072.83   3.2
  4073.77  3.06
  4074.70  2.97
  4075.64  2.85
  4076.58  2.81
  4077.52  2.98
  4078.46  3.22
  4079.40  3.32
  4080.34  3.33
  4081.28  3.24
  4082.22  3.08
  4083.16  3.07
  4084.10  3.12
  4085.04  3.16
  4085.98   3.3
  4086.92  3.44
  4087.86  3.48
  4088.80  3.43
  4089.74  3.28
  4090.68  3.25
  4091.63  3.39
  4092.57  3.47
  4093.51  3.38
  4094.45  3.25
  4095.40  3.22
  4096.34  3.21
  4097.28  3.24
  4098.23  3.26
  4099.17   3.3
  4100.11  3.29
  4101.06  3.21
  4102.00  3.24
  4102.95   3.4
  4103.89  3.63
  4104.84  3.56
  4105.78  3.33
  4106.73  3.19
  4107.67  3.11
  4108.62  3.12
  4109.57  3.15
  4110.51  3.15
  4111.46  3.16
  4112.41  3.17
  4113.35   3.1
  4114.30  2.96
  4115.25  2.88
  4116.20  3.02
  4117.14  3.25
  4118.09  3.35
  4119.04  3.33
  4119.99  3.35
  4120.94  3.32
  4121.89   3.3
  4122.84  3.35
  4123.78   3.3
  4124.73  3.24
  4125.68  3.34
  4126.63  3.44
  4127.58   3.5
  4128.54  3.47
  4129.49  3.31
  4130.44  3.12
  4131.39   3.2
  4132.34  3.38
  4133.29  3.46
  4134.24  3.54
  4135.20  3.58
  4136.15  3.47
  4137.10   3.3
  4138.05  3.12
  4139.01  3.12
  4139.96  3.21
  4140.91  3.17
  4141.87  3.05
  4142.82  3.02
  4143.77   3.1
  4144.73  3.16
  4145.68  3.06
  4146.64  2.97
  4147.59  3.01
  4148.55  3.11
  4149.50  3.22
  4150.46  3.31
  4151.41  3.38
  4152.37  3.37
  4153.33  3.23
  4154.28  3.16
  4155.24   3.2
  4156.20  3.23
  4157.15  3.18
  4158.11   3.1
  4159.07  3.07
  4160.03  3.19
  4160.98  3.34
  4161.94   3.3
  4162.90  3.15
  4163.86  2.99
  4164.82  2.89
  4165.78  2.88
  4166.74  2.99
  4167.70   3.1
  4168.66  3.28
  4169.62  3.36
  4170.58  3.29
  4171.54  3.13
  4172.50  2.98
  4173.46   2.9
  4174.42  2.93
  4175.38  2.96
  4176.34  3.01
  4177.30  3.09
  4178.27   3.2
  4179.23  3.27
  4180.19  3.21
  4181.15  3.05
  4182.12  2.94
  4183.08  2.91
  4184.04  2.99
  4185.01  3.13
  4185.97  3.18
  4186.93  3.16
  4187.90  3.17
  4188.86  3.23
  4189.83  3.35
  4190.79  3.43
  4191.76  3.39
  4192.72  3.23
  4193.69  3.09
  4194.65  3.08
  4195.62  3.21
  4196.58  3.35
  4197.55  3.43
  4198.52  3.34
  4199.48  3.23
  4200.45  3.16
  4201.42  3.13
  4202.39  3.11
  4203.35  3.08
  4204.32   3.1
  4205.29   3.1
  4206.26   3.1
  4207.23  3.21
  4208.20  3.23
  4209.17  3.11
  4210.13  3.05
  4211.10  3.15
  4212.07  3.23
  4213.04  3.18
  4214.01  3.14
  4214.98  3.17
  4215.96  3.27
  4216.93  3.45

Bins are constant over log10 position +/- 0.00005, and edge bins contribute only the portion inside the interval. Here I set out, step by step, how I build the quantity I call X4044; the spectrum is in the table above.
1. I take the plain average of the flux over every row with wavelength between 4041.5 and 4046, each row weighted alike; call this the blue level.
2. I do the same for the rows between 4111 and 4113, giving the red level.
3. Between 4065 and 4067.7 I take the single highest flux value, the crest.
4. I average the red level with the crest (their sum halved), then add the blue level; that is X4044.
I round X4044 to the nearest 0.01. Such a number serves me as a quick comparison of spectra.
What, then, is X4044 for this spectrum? 6.29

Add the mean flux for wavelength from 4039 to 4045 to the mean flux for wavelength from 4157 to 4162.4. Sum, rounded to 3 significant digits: 6.43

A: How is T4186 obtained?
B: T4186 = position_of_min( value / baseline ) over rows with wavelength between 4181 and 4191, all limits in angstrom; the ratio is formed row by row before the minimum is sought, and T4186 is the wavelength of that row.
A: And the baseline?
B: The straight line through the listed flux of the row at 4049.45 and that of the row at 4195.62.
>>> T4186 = 4183.08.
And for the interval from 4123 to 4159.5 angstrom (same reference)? 4146.64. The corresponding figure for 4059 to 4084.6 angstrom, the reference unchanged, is 4076.58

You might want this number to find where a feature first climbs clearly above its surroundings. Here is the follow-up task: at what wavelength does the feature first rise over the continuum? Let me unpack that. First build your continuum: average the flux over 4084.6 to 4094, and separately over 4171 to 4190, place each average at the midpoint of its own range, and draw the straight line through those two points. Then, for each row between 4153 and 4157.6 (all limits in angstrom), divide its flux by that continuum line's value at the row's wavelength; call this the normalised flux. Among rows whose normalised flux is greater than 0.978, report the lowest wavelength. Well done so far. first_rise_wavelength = 4153.33 angstrom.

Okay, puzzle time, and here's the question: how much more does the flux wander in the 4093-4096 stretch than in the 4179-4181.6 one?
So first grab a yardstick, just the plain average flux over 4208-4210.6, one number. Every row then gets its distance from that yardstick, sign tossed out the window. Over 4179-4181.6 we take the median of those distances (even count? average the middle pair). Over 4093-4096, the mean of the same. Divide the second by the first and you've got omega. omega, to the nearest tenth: 1.9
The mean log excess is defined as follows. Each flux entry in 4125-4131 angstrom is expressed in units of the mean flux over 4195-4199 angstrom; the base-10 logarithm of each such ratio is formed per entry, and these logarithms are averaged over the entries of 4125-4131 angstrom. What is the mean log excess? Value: 0.004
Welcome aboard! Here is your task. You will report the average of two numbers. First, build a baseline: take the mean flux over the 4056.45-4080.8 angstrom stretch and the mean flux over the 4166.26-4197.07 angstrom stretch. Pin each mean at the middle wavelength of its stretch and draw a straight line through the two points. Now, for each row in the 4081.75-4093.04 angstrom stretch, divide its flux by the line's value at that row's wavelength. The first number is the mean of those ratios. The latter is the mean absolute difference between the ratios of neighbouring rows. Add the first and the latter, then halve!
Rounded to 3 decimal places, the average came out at 0.532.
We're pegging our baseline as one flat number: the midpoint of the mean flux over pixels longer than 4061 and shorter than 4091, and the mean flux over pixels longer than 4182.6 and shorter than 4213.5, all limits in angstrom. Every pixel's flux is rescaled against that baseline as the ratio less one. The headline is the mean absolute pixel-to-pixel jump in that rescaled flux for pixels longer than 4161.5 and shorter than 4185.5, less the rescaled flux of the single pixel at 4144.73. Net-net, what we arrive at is 0.04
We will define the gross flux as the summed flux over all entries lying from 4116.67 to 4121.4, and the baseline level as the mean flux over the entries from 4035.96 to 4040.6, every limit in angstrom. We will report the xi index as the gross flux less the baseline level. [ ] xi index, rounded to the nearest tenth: 13.4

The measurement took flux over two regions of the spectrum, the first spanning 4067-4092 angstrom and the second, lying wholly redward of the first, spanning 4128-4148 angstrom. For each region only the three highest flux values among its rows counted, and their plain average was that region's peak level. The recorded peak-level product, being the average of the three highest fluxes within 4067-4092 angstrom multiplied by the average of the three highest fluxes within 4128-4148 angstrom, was 12.2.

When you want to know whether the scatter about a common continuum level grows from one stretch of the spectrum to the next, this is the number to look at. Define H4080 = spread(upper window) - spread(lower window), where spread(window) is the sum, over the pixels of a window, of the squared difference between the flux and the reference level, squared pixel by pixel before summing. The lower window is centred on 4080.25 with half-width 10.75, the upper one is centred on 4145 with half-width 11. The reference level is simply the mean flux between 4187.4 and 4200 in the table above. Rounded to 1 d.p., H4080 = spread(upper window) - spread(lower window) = -0.1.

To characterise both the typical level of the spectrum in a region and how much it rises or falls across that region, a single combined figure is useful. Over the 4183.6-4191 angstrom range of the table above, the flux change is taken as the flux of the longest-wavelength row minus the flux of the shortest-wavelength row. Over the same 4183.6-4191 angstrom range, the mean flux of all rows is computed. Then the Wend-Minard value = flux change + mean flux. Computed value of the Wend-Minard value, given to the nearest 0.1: 3.6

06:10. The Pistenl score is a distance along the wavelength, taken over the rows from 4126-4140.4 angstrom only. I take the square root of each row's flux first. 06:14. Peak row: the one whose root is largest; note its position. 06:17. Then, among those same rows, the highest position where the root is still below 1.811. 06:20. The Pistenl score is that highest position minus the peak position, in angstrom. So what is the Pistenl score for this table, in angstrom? 4.8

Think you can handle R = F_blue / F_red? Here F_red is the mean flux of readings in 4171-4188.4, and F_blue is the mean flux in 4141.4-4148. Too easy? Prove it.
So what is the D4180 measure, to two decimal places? 1.00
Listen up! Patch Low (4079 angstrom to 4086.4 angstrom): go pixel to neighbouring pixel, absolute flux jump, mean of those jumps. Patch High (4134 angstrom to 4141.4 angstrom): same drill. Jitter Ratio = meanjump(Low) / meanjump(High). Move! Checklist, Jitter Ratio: 0.8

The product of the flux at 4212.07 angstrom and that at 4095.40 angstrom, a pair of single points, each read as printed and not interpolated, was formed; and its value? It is 10.4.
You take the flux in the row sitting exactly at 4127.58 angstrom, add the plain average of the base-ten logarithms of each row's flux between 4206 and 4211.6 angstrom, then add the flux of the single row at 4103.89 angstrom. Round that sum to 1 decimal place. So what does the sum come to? 7.6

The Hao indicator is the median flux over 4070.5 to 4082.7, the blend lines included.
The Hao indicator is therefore 3.20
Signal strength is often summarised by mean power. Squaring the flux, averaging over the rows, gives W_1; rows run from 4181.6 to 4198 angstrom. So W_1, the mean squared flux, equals 10.2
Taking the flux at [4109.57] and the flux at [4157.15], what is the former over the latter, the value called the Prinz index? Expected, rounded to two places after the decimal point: 0.99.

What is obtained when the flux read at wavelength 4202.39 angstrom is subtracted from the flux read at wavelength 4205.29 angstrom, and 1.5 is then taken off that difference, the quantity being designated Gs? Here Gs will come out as -1.51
